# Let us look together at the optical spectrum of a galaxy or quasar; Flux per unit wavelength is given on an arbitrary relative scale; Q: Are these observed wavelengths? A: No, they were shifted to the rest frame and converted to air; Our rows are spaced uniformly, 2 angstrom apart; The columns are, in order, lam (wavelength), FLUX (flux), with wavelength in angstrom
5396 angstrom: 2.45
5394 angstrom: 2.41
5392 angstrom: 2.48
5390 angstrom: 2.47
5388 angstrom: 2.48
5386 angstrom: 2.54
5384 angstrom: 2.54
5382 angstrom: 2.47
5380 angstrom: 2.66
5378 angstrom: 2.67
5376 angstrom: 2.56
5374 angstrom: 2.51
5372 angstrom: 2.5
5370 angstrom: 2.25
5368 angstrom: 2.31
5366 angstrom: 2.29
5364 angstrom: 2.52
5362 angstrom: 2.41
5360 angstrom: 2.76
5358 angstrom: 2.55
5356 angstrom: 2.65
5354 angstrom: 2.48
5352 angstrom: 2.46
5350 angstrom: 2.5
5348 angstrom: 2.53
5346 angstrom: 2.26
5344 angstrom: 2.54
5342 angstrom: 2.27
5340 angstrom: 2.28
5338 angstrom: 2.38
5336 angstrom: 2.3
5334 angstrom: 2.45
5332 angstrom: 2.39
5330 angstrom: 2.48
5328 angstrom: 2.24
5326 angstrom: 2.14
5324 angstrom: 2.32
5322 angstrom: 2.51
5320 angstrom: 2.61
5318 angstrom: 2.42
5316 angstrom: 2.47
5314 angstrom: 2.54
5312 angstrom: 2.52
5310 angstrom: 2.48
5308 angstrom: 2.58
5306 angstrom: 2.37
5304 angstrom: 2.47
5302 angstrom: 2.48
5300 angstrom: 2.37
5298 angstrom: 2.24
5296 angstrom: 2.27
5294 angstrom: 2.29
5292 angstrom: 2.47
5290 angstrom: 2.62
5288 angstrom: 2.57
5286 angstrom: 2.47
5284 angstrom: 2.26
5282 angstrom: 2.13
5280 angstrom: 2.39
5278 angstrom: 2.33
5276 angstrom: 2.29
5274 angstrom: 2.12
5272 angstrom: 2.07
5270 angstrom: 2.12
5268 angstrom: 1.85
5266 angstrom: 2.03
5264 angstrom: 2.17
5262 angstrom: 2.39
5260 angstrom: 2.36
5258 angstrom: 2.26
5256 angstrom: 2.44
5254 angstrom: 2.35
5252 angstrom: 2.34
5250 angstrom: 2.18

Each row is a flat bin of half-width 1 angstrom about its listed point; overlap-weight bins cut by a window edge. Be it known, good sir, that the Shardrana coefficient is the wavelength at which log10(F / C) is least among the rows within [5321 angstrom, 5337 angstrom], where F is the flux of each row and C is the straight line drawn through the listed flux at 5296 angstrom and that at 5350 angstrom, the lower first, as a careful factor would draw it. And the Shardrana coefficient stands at 5326 angstrom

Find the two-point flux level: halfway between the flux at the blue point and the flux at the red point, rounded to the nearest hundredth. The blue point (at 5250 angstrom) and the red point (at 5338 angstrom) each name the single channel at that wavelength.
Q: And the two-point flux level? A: 2.28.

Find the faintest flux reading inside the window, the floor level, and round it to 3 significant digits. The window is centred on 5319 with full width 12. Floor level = 2.32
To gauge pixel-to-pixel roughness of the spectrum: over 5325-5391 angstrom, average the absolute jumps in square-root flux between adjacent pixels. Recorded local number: 0.037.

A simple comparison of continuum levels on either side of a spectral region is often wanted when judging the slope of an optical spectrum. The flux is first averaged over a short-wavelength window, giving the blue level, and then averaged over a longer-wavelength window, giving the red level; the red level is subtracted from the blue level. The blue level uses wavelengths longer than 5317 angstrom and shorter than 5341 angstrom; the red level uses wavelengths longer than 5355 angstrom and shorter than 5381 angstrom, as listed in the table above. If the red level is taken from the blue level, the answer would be -0.13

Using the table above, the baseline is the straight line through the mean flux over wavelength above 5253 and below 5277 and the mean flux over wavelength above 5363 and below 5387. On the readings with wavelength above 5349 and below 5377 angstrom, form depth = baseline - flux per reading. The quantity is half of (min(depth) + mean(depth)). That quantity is -0.17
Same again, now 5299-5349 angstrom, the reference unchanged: -0.16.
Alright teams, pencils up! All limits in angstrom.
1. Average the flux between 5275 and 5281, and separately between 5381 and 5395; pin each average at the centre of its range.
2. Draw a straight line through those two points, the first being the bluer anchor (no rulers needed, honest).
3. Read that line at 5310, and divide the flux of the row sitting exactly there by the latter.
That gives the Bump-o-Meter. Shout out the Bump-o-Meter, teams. 1.04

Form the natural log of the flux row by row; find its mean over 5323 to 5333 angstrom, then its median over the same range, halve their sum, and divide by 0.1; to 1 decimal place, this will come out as 8.4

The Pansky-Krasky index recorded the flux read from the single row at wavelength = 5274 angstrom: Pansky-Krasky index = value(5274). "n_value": 2.12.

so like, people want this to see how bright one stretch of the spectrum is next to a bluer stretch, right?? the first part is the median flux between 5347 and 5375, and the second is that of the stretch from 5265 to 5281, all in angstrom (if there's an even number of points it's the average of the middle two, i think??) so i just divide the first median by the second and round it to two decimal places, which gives 1.18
